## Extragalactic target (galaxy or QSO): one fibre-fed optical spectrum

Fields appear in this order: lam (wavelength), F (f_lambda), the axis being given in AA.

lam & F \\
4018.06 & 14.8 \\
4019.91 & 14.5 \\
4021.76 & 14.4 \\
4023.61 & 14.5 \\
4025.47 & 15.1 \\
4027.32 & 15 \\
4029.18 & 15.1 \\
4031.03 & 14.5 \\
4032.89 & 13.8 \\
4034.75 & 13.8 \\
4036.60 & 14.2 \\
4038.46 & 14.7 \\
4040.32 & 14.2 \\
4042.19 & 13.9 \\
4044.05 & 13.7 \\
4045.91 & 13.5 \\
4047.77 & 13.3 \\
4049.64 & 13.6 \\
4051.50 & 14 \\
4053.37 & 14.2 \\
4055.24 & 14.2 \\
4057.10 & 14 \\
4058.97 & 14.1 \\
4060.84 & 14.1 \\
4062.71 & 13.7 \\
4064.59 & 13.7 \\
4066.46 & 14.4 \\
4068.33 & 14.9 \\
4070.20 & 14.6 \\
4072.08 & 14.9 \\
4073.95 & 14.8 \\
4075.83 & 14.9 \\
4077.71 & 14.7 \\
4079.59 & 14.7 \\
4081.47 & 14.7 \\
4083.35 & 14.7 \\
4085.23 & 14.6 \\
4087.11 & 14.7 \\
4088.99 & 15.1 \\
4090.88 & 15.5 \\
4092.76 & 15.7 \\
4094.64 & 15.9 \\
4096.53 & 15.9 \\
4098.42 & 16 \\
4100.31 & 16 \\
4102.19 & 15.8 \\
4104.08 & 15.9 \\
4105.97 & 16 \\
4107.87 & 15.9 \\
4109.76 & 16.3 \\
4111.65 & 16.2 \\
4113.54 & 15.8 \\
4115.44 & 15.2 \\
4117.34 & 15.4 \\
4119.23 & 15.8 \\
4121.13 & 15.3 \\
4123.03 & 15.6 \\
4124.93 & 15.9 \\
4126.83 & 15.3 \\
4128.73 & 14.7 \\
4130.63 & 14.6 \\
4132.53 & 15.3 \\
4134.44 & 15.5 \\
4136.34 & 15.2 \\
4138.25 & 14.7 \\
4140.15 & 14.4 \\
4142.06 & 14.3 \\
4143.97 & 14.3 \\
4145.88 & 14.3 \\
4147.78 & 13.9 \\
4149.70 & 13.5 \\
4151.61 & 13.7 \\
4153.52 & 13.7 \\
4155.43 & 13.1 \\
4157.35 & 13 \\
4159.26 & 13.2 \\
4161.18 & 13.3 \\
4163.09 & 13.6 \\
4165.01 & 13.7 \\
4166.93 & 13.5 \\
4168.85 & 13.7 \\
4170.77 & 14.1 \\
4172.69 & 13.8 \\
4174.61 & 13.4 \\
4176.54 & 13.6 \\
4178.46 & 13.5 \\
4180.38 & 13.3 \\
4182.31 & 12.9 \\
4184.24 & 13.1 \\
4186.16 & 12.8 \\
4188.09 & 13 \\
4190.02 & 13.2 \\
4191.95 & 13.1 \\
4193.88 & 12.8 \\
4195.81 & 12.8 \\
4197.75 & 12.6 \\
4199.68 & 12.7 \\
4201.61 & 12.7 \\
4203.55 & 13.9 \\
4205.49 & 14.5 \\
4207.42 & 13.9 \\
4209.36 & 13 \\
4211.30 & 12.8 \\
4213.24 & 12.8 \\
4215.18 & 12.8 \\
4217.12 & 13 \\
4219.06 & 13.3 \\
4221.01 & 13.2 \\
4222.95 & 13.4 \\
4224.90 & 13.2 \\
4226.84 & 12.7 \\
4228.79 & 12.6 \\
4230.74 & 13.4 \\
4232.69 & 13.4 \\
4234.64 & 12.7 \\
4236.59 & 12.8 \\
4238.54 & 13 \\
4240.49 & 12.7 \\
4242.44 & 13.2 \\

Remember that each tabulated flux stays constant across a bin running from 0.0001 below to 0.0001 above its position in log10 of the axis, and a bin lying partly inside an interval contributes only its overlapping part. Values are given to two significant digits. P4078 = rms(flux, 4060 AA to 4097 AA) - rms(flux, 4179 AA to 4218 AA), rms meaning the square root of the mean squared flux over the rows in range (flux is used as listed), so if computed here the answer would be 1.7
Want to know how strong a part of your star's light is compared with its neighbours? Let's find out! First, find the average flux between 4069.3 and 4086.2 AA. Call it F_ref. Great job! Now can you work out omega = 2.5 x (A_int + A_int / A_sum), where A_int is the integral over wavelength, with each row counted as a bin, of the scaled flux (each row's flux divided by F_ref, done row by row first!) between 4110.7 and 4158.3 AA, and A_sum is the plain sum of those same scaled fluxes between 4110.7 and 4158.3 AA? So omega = 123.9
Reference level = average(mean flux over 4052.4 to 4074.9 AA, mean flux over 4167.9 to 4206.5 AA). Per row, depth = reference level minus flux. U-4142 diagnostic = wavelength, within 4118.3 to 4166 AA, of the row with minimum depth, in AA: 4124.93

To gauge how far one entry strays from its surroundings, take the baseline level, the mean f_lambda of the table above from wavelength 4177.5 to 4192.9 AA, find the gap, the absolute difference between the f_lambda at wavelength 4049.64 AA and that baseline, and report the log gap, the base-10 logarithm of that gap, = -0.31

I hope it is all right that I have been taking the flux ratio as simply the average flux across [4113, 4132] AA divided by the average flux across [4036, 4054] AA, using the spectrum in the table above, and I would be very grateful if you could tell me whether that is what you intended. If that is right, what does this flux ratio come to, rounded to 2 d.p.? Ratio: 1.10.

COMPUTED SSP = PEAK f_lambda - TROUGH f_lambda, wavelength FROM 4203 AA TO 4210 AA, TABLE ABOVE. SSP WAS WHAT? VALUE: 1.5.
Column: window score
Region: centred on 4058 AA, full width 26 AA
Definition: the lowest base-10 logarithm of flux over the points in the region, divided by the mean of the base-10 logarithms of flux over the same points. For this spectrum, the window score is 0.980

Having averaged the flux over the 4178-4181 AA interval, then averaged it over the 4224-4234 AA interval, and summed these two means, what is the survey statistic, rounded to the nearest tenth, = 26.5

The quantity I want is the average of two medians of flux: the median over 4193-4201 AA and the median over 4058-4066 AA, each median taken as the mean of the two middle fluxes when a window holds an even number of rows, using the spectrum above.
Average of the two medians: 13.3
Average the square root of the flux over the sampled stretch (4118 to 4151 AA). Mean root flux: 3.85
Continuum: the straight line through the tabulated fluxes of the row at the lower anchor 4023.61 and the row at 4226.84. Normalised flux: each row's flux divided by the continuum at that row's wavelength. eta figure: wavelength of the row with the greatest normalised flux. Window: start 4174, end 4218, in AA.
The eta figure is 4205.49 AA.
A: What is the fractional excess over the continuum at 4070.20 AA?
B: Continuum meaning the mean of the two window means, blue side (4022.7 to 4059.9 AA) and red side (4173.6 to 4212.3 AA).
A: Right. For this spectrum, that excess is 0.07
